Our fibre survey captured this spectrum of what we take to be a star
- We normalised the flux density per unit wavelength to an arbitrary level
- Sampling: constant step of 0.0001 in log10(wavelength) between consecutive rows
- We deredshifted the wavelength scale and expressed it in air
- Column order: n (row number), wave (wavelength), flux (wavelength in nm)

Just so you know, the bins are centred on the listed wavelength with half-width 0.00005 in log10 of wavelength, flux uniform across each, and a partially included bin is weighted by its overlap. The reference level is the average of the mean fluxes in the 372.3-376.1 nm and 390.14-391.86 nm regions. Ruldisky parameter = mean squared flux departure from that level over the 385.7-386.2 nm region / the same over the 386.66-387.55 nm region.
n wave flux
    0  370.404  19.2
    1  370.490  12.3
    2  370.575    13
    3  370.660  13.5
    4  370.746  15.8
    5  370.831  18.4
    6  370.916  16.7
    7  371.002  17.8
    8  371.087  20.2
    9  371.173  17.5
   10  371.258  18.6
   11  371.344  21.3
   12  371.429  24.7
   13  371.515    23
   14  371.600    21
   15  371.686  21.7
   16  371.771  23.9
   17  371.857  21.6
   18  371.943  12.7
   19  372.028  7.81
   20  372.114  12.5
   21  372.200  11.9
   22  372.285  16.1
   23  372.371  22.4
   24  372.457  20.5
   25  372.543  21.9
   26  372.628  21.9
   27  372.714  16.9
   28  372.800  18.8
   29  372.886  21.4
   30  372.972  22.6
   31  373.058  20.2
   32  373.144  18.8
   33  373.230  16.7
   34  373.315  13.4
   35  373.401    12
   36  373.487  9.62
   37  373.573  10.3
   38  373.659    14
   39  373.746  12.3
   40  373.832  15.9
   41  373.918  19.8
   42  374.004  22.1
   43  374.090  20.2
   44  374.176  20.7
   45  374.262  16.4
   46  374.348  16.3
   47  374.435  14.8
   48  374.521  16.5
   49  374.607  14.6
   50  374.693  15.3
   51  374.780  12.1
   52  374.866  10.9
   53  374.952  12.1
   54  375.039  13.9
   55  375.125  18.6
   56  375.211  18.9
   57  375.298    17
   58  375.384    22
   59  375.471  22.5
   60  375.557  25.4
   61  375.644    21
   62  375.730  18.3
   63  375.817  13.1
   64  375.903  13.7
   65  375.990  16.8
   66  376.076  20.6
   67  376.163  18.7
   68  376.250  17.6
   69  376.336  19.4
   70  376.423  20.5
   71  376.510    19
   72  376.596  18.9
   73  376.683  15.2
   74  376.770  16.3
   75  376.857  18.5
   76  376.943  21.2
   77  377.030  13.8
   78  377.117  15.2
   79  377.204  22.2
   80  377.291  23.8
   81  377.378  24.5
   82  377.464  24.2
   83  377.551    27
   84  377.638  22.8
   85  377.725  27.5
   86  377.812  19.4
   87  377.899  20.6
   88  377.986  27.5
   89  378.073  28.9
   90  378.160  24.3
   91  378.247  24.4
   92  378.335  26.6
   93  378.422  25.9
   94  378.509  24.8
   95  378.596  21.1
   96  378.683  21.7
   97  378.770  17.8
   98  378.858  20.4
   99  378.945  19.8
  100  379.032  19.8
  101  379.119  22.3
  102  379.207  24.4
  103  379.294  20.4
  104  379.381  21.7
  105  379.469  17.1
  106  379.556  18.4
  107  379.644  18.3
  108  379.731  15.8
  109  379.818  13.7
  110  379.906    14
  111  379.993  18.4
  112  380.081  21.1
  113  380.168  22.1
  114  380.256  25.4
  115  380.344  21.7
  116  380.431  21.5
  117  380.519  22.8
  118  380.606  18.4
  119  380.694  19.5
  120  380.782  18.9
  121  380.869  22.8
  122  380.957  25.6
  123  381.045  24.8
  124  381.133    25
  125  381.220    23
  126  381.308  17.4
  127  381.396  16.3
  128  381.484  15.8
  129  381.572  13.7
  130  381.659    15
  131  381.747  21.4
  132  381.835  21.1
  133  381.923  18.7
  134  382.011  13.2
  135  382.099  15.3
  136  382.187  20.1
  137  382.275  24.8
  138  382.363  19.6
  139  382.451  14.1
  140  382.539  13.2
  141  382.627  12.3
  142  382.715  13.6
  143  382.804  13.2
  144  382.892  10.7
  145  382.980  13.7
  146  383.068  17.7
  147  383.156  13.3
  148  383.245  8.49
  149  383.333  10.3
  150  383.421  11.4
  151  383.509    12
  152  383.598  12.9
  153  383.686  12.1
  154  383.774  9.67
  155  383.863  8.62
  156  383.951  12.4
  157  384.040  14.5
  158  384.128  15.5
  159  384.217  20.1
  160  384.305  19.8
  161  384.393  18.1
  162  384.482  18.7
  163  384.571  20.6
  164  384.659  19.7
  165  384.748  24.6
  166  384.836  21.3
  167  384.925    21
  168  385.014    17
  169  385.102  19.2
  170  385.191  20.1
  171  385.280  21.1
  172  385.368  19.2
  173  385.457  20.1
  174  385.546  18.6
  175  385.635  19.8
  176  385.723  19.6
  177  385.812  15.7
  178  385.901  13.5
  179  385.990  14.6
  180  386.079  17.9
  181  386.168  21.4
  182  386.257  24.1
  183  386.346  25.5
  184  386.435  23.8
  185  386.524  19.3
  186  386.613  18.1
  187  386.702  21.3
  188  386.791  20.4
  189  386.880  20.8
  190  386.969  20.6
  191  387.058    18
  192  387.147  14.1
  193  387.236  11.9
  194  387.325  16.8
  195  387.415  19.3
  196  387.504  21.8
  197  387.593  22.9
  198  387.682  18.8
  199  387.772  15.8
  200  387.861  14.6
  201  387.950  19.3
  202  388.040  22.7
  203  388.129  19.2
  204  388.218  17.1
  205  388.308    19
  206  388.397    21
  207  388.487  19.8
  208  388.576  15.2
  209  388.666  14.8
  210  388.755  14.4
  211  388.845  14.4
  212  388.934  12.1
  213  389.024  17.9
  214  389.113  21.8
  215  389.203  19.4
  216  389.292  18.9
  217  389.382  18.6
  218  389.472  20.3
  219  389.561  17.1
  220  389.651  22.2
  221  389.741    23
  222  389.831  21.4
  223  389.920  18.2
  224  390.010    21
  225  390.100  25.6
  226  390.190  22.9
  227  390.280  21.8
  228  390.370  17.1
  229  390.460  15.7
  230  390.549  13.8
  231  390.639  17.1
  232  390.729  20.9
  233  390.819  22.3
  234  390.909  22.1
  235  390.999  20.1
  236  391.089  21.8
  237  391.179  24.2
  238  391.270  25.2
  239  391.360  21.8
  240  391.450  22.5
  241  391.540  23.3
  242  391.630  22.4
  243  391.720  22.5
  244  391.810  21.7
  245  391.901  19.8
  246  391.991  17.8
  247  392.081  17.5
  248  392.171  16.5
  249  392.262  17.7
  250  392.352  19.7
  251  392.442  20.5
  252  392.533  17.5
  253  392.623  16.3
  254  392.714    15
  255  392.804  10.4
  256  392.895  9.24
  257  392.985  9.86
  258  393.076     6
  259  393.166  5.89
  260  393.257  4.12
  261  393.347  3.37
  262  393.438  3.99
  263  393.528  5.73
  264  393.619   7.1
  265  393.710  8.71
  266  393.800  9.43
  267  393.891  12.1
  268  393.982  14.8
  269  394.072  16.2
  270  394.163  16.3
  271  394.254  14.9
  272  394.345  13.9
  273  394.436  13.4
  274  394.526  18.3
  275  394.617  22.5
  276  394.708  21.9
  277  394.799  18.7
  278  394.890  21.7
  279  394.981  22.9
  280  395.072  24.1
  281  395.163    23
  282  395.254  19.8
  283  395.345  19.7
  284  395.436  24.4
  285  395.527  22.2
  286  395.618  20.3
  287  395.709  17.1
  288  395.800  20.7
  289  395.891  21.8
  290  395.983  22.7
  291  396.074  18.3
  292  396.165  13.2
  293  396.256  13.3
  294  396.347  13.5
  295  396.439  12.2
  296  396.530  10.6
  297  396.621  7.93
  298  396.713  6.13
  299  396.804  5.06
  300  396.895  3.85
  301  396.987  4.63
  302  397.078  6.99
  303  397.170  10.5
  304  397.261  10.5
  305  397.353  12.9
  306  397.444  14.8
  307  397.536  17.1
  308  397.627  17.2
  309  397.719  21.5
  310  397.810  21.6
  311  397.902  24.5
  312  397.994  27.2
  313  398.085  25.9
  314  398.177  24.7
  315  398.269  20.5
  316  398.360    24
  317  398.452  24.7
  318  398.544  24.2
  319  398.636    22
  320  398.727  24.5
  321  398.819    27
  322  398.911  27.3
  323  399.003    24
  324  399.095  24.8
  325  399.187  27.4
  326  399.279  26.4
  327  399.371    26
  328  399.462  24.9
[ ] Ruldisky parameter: 1.2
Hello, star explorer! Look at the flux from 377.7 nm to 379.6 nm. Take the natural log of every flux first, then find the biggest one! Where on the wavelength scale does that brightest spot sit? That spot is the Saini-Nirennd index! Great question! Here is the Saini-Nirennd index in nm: 378.073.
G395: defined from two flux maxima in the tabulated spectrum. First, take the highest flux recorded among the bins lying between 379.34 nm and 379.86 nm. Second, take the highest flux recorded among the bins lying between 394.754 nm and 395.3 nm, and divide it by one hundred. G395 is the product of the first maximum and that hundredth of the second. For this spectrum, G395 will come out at 5.23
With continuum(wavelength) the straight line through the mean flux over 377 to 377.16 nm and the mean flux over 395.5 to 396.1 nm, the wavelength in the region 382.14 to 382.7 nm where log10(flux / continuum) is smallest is 382.627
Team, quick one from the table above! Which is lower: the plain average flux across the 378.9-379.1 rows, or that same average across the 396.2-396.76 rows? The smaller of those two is 10.6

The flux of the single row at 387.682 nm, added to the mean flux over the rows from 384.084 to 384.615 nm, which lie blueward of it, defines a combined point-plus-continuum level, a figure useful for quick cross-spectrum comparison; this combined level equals 37.6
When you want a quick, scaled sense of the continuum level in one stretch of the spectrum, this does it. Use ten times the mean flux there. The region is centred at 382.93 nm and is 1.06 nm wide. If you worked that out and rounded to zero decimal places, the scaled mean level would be 127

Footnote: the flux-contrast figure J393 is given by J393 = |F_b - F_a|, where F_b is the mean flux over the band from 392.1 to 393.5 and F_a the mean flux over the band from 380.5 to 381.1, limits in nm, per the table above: 10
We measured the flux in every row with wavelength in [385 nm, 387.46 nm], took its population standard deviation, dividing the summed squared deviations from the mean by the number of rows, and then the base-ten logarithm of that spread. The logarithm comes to 0.49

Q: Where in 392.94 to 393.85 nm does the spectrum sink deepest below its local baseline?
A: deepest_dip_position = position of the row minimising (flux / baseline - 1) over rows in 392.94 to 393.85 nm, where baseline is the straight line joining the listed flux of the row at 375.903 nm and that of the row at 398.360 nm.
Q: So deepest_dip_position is 393.347 nm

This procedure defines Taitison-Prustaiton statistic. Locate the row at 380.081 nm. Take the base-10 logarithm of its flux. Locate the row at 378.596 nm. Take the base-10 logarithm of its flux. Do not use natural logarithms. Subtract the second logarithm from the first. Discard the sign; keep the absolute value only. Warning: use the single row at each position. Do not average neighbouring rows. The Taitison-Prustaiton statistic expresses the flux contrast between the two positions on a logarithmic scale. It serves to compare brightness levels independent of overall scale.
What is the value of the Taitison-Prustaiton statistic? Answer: 0.00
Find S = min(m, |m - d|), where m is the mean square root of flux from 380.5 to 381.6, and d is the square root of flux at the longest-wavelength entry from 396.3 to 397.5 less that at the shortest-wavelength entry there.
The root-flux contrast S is 4.3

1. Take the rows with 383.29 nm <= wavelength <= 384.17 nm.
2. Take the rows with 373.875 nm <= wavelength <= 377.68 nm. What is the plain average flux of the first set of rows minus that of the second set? -7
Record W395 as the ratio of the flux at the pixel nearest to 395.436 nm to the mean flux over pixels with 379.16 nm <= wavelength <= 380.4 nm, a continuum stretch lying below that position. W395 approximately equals 1.25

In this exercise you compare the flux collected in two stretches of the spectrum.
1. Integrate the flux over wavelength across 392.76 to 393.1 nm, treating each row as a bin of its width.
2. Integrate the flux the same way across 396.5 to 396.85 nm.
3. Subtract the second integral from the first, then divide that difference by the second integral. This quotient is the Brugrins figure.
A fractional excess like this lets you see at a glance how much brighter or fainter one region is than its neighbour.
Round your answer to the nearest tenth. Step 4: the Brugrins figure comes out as 0.2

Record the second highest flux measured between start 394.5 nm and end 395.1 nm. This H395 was 22.9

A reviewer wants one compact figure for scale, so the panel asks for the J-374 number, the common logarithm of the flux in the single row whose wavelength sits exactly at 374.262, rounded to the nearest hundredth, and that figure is 1.21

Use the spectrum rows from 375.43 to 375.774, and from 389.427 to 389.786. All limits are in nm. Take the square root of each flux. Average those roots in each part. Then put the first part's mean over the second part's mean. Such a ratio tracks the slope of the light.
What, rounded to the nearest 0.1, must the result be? 1.0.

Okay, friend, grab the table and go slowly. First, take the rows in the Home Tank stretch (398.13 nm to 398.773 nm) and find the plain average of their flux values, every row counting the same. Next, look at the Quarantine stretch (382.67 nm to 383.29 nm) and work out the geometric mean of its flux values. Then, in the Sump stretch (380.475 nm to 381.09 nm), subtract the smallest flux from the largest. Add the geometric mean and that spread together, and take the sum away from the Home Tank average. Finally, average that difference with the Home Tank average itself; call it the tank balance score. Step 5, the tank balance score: 14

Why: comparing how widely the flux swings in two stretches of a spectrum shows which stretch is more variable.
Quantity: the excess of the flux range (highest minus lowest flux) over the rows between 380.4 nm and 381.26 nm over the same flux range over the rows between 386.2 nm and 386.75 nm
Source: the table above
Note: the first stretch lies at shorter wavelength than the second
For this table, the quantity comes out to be 0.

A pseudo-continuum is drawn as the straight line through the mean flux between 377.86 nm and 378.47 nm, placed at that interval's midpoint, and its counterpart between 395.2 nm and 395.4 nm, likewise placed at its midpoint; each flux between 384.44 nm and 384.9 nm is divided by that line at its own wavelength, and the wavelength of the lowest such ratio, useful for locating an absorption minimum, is 384.482 nm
